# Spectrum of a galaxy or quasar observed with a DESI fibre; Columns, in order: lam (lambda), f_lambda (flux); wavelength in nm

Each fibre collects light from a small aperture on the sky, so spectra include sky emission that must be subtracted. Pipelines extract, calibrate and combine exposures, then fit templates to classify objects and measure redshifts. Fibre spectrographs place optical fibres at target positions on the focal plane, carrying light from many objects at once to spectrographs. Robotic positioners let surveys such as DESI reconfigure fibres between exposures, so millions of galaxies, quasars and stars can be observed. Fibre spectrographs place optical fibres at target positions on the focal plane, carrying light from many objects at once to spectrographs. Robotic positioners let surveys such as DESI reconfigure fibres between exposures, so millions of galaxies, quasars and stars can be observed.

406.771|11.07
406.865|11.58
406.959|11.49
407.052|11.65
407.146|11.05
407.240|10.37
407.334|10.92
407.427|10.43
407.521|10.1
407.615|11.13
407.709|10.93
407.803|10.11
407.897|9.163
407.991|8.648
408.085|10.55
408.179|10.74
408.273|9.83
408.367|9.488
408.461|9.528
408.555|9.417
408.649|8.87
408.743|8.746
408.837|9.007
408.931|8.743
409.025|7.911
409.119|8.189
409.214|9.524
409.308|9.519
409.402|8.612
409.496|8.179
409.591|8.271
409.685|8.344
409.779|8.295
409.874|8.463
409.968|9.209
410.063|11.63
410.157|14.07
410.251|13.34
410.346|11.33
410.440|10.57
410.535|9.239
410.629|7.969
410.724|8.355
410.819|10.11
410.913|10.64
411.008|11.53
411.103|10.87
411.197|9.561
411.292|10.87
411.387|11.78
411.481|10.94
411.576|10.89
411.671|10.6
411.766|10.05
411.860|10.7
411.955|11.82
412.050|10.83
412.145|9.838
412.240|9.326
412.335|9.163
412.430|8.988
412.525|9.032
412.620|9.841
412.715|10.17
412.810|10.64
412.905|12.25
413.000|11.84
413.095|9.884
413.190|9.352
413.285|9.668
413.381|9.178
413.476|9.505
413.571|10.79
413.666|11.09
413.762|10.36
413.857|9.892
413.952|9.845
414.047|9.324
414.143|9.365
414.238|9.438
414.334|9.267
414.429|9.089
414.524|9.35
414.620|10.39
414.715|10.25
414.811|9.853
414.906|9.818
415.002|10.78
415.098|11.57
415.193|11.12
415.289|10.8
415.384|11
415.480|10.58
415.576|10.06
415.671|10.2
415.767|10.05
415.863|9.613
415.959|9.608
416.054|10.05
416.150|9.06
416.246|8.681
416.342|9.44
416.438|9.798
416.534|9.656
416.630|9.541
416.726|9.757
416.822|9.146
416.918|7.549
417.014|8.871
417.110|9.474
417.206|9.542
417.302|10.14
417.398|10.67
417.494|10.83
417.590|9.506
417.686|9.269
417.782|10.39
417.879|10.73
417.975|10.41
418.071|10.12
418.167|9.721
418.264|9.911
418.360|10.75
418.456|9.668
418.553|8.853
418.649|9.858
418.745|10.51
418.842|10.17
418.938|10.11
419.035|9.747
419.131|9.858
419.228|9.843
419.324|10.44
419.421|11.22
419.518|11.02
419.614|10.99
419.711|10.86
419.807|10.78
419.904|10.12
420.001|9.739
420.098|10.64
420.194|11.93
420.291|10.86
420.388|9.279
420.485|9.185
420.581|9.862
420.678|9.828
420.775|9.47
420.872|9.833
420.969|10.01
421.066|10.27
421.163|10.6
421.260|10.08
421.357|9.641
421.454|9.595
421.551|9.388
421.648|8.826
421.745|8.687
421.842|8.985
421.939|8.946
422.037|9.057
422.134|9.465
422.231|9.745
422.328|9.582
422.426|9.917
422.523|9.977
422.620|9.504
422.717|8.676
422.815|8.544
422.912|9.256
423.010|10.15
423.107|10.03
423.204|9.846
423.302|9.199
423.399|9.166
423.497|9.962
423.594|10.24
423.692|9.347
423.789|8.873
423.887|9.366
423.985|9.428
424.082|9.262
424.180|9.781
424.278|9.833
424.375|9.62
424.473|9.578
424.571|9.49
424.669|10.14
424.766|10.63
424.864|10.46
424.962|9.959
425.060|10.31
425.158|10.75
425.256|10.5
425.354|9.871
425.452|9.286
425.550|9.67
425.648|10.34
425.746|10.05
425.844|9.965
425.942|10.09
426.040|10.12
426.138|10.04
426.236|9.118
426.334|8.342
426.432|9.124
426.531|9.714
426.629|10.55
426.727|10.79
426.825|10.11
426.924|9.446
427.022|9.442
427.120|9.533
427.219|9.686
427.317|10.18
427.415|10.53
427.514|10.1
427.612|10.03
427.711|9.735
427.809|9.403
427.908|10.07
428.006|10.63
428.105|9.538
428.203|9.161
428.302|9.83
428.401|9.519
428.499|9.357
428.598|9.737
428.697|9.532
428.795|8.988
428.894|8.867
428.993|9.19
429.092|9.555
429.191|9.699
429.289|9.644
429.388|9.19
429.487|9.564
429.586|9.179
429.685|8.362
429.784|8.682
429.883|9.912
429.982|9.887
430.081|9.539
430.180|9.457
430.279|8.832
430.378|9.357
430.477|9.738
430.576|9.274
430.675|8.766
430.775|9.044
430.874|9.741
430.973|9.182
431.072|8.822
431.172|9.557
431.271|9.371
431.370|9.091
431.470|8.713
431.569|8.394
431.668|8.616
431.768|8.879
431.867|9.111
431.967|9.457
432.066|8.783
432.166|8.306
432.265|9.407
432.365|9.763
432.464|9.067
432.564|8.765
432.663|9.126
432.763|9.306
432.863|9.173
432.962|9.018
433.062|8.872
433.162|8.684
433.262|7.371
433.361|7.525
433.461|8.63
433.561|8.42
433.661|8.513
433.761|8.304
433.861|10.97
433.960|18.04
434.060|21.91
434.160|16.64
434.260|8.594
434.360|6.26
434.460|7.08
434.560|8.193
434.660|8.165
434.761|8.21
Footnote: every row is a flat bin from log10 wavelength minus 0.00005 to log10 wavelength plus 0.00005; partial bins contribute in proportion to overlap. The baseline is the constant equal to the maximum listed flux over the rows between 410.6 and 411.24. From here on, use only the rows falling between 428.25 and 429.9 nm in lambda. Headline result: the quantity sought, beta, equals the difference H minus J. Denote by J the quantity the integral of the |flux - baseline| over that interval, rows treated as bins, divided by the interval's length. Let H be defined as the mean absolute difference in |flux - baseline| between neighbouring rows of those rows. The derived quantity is -1.8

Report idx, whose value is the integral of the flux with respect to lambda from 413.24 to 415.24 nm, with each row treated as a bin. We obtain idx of 20.0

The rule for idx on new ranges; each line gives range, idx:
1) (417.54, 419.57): 20.5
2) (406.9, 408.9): 20.2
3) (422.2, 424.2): 19.0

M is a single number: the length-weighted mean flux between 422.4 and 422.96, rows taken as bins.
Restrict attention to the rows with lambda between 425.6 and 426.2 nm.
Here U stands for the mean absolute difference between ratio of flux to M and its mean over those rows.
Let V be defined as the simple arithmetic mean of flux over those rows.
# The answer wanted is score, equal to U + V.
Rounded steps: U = 0.009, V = 10.1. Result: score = 10.1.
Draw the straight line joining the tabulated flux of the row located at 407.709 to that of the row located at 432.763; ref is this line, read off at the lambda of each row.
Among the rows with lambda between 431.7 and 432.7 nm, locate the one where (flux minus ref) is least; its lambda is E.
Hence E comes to 432.166 nm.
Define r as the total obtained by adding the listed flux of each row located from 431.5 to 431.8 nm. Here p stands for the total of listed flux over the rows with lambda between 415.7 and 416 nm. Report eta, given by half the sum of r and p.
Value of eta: 28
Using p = 29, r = 26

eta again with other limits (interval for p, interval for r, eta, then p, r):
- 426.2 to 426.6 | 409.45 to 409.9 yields 39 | 36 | 42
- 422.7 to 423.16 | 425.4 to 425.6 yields 33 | 47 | 19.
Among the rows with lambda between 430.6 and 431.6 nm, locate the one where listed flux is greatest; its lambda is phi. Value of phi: 430.874 nm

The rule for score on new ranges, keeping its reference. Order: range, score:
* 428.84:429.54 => 9.4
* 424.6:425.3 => 10.4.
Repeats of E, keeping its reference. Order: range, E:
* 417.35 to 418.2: 417.686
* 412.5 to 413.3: 412.525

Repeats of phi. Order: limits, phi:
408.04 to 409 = 408.179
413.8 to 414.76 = 414.620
